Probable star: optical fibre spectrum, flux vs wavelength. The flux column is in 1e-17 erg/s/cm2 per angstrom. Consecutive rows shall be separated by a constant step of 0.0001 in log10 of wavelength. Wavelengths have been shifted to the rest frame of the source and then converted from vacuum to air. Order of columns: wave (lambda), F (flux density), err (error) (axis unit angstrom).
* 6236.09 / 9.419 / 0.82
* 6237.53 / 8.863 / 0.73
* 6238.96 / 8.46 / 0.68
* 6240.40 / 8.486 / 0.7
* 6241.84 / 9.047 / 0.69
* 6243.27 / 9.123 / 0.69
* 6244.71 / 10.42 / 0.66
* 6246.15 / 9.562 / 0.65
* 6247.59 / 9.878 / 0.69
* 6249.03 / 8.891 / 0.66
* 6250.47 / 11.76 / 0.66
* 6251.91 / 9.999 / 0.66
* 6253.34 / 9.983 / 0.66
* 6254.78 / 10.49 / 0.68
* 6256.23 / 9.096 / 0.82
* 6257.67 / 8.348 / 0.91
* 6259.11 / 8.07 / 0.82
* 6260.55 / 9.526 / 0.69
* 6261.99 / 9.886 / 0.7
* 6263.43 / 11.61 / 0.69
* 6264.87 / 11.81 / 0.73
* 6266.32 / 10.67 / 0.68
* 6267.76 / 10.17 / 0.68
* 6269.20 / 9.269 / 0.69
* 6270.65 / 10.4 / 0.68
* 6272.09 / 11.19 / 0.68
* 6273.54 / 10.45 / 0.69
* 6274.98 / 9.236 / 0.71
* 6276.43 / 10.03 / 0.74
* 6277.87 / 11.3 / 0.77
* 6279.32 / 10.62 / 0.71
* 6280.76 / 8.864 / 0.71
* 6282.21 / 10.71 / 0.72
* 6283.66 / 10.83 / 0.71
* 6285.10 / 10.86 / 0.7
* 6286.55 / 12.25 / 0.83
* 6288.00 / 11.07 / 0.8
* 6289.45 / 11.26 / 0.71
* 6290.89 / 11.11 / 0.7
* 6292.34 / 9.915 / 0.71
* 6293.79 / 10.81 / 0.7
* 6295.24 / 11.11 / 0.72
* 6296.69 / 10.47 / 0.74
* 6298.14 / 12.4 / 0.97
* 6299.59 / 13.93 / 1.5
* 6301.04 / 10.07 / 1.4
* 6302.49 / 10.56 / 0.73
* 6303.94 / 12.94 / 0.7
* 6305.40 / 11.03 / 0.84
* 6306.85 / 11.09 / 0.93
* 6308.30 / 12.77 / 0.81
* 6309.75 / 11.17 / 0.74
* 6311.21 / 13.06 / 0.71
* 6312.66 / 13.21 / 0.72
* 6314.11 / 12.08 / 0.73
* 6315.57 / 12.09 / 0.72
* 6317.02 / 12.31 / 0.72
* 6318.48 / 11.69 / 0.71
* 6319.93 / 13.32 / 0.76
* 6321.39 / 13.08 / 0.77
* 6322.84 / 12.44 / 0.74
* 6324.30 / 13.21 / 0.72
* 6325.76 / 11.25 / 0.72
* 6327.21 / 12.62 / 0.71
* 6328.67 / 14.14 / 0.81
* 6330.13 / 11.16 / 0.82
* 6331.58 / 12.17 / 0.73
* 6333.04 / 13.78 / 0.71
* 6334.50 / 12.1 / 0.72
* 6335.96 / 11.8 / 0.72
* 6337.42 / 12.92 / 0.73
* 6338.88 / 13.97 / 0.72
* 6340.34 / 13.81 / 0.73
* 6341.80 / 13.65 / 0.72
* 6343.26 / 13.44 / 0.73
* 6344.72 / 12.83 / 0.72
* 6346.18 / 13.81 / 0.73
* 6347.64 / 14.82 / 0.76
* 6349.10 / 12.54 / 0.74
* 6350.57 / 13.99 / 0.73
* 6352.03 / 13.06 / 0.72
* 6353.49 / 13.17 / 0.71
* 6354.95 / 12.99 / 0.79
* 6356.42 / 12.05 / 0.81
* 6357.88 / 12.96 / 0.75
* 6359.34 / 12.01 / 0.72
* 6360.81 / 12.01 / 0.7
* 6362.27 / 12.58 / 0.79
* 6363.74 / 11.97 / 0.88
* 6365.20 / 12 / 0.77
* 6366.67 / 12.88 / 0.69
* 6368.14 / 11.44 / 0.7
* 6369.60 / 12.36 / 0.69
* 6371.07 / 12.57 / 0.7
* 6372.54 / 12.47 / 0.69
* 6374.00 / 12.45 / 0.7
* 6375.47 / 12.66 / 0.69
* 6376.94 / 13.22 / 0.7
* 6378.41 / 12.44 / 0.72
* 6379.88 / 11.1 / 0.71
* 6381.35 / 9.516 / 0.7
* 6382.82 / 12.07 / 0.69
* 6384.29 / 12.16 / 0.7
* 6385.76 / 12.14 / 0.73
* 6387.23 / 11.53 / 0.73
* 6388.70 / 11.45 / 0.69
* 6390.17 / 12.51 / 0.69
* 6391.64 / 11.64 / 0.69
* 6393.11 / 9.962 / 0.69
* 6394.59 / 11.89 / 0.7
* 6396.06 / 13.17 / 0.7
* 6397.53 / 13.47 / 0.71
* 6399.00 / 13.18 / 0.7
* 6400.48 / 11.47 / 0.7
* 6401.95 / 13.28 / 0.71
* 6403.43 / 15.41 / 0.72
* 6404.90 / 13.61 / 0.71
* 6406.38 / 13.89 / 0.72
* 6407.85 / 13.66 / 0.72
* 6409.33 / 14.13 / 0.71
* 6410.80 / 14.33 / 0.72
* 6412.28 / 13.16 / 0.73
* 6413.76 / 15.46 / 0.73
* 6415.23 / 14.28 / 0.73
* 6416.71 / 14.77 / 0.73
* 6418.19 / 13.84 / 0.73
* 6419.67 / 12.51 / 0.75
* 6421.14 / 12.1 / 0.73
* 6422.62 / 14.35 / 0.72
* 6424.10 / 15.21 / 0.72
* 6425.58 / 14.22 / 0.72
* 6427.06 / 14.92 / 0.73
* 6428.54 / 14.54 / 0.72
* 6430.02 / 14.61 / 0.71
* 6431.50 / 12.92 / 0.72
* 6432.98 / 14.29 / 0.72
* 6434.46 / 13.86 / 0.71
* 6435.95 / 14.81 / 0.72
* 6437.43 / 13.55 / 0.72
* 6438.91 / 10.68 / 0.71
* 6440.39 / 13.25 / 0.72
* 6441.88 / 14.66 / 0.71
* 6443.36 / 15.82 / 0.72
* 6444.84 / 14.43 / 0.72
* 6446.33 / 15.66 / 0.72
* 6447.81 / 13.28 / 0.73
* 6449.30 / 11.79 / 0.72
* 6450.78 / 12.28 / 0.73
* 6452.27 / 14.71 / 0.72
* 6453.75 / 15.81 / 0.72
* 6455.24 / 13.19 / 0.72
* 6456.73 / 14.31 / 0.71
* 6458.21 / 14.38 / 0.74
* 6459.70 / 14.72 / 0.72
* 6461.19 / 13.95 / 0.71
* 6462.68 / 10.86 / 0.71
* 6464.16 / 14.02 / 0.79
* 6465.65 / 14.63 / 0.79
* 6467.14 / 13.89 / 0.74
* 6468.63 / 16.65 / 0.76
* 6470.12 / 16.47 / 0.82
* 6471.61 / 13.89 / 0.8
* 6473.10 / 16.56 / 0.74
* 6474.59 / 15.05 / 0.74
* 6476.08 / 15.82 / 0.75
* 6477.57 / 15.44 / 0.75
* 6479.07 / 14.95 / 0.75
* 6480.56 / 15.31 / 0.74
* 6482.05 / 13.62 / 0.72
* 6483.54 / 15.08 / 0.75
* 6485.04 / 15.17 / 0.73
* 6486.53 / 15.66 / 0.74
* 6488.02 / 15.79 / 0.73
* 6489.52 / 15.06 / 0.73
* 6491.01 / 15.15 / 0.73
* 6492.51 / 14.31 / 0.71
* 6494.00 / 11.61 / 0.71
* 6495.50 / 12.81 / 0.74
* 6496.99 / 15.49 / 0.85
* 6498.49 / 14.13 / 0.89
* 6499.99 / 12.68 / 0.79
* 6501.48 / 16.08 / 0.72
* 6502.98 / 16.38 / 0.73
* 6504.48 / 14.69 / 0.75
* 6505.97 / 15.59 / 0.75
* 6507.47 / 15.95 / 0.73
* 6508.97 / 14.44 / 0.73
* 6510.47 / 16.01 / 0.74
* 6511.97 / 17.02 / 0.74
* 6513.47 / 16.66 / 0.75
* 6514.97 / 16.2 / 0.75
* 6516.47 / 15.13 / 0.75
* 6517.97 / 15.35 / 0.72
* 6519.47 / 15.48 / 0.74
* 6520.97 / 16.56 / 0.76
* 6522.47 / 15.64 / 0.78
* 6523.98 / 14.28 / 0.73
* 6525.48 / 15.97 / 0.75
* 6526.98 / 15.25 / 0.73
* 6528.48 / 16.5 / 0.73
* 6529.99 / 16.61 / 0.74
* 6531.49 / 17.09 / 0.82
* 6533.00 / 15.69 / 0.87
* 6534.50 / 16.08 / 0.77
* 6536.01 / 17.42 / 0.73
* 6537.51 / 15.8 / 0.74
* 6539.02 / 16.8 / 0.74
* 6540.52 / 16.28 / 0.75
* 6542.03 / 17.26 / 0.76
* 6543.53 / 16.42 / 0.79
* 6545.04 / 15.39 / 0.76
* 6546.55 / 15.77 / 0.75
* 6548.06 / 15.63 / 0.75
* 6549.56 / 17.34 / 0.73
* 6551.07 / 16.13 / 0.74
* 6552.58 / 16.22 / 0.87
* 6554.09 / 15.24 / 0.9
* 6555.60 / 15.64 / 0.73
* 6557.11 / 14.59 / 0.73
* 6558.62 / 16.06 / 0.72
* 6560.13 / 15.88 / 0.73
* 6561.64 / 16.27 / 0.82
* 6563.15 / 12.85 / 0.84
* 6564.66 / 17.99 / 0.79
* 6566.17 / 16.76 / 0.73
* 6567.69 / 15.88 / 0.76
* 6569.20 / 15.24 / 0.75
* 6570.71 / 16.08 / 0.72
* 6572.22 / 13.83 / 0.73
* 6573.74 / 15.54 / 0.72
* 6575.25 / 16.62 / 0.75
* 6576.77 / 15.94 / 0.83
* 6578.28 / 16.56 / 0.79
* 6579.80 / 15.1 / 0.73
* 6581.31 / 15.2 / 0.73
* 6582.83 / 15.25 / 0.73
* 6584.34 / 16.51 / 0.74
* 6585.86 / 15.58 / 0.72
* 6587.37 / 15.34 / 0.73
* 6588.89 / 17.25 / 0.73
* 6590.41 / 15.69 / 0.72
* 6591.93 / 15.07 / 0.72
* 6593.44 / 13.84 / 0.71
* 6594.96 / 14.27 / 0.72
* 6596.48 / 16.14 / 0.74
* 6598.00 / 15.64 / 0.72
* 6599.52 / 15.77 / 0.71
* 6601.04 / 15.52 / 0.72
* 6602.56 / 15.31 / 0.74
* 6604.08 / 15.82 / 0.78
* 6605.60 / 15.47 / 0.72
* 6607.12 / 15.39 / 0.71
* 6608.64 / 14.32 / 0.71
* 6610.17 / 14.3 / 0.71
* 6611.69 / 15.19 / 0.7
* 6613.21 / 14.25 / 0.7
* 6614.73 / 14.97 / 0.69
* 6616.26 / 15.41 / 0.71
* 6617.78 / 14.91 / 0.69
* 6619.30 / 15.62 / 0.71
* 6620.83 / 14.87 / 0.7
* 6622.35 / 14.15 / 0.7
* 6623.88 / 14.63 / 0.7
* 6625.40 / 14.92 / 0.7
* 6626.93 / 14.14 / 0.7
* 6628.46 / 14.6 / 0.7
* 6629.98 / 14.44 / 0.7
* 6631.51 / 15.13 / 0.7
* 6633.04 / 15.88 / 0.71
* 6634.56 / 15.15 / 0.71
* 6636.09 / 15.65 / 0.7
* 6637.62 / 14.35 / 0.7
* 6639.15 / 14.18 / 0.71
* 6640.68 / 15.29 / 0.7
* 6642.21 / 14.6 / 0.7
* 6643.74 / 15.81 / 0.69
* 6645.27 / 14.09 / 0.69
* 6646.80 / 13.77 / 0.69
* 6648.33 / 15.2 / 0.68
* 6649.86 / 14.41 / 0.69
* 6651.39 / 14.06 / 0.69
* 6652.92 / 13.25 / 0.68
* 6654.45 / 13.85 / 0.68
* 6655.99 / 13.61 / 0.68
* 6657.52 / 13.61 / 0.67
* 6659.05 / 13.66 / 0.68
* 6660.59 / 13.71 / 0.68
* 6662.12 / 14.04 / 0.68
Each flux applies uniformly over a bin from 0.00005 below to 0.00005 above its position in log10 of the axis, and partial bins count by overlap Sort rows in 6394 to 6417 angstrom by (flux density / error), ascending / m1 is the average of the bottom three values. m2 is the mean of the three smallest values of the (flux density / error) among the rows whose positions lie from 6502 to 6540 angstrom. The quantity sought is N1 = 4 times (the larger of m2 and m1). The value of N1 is 76.2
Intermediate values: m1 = 17.1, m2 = 19.1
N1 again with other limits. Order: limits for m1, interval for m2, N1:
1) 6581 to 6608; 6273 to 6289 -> 79.5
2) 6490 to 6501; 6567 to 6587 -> 78.0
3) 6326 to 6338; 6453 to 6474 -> 67.2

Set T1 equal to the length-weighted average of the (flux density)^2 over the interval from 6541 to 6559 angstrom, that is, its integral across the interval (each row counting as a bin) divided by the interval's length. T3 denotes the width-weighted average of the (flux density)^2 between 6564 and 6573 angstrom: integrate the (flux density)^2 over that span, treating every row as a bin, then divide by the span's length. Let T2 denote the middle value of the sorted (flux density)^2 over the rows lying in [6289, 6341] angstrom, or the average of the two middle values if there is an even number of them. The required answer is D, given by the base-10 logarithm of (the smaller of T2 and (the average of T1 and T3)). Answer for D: 2.17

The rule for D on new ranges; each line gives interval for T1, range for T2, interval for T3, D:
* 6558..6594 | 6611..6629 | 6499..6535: 2.35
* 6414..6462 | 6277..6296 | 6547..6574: 2.07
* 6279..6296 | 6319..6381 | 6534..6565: 2.20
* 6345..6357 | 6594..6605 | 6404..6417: 2.28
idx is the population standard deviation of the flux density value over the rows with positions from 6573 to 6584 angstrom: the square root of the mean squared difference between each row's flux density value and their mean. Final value 0.59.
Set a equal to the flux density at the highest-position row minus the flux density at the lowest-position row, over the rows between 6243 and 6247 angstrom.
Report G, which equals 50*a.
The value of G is 22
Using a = 0.4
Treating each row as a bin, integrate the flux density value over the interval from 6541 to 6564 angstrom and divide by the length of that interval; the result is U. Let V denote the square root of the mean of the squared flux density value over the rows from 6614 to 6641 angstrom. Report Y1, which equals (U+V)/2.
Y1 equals 15.4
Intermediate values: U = 15.8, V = 14.9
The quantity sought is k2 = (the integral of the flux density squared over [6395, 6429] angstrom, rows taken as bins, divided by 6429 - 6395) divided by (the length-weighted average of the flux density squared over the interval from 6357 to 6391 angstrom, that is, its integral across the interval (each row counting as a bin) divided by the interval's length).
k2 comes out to 1.3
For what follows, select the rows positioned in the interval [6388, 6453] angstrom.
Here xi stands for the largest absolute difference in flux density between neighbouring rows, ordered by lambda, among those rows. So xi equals 2.9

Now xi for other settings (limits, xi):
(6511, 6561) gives 1.7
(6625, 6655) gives 1.7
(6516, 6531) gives 1.7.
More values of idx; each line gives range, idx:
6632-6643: 0.60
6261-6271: 0.84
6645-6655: 0.56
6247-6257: 0.88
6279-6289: 0.92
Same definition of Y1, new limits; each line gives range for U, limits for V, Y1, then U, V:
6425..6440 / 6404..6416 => 14.0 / 13.8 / 14.1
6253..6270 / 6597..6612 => 12.6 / 9.9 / 15.3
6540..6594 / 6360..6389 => 13.9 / 15.8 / 12.1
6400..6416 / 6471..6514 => 14.5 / 13.9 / 15.1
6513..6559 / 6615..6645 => 15.5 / 16.0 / 14.9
